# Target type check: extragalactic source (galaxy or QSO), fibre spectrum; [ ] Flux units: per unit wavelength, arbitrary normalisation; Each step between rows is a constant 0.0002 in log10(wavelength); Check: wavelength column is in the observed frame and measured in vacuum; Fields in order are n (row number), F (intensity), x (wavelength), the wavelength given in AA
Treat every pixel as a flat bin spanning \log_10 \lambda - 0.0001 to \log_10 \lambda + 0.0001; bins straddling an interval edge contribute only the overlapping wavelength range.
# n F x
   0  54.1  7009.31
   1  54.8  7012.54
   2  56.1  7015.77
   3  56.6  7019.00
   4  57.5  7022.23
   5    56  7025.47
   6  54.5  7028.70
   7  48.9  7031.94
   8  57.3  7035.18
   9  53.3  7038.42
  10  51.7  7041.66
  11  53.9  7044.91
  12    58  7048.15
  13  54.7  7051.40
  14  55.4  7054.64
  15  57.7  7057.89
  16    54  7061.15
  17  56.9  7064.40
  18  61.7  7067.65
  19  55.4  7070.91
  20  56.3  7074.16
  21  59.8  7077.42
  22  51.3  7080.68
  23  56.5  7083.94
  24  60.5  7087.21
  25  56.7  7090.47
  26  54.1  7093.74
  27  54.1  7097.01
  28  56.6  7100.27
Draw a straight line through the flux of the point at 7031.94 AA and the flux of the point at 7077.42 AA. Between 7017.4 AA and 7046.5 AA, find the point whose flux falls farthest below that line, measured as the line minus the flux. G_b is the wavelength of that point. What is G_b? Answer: 7031.94 AA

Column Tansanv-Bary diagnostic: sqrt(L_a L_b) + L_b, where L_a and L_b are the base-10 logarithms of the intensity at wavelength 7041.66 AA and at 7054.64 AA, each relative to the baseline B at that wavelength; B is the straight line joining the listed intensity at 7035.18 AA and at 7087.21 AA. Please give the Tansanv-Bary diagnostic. 0.010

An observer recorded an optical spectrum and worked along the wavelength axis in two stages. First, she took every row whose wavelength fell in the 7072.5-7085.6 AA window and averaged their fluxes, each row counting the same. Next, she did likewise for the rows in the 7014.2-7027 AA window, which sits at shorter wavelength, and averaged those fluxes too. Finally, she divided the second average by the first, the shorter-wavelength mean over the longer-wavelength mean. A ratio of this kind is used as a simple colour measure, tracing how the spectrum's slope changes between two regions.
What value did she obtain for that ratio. 1.01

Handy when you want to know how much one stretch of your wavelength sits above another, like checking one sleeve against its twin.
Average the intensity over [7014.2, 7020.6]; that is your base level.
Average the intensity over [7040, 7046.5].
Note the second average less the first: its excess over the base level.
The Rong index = -3.6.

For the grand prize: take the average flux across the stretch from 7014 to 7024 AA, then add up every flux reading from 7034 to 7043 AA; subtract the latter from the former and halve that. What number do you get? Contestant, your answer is -52.8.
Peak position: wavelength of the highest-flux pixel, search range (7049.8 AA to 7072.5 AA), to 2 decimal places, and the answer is 7067.65 AA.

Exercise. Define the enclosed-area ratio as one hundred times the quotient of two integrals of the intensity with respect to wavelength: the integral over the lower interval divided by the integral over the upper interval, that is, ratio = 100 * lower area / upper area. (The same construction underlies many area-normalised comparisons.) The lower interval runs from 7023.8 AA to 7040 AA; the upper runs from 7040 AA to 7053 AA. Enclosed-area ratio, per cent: 123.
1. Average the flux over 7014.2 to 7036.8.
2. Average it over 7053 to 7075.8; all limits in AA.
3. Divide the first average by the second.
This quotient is 0.97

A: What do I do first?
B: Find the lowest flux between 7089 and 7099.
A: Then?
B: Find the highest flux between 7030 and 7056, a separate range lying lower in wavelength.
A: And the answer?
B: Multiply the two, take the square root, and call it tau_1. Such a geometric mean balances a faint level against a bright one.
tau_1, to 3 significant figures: 56.0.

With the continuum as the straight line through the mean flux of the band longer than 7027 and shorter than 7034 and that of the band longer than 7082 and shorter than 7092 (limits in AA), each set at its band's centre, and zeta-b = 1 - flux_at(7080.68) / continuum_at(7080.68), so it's 0.10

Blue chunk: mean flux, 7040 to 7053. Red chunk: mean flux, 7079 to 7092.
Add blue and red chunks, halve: 55.4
